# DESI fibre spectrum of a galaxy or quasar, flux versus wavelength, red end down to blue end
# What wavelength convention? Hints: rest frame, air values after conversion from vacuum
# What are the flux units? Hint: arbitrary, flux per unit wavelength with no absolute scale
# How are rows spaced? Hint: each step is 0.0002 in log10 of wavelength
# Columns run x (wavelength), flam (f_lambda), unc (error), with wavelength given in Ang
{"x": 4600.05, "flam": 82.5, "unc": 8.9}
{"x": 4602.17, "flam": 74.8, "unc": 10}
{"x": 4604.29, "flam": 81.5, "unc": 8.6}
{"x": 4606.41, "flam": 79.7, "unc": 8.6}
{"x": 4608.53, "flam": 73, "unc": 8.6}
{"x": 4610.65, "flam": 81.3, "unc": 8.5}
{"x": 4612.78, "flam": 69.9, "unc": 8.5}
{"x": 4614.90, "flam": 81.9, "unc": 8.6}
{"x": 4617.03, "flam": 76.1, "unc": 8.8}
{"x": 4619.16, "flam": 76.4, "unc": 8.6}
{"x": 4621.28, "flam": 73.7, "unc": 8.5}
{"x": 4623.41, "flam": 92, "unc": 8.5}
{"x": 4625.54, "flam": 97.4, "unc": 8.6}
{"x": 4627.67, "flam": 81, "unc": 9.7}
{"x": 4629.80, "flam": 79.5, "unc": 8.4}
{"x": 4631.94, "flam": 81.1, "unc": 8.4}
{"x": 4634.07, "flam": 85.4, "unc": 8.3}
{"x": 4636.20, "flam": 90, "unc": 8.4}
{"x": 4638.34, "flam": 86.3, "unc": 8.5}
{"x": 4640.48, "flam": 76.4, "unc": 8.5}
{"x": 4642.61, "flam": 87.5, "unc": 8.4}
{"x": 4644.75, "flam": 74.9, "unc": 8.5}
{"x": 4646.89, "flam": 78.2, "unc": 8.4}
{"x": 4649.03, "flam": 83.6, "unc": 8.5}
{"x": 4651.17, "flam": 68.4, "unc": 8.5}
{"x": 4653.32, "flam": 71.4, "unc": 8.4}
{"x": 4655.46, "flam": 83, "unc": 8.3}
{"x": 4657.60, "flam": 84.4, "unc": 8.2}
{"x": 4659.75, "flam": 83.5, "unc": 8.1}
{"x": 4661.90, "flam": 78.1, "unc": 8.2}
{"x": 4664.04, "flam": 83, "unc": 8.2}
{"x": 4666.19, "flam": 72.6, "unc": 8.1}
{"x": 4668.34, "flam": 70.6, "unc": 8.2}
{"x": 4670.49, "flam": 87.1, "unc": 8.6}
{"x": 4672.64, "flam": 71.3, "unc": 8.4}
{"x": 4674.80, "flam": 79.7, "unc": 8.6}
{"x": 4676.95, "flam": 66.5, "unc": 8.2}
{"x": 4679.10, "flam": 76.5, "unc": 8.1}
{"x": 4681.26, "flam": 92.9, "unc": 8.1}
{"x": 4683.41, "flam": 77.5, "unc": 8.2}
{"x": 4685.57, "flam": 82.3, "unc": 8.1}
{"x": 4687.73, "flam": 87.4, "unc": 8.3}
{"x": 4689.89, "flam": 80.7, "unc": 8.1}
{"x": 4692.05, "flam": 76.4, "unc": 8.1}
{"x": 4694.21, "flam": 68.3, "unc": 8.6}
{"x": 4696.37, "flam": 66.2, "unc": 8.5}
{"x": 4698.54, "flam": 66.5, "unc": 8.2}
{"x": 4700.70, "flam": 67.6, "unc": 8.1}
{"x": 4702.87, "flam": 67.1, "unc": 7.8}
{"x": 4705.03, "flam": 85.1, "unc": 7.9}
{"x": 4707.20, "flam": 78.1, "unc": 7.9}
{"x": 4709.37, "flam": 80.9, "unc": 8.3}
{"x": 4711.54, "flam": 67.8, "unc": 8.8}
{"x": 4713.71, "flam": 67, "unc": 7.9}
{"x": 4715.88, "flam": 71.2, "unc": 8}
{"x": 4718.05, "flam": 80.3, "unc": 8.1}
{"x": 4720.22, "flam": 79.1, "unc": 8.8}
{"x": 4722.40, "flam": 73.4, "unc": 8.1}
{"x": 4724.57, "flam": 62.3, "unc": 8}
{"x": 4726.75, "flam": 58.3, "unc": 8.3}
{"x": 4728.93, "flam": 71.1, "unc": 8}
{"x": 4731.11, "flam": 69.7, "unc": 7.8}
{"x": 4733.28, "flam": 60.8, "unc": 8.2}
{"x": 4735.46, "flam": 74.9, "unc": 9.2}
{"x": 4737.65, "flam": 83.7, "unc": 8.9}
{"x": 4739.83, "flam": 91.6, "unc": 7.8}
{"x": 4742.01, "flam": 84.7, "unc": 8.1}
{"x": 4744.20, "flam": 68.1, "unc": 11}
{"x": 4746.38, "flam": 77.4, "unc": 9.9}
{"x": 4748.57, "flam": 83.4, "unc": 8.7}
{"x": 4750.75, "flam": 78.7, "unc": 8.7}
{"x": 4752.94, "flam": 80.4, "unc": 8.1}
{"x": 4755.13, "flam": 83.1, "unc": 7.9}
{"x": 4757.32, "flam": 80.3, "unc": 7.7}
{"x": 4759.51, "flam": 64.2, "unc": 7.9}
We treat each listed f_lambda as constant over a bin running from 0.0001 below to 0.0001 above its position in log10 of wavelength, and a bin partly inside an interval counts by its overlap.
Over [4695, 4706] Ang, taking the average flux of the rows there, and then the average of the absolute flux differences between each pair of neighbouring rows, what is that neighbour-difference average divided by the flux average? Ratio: 0.071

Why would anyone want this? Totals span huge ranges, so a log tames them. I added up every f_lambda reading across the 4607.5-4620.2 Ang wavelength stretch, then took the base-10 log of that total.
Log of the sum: 2.66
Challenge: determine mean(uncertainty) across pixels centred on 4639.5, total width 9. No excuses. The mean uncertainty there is 8.45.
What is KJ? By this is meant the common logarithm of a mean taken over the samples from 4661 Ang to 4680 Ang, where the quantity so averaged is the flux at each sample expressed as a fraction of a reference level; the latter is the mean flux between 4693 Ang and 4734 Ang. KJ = 0.03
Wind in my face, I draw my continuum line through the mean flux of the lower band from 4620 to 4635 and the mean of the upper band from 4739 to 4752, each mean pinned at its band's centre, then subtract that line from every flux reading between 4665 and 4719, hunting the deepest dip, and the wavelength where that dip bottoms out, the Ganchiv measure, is 4676.95 Ang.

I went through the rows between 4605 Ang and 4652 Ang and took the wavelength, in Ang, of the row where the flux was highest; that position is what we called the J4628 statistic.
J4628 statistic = 4625.54 Ang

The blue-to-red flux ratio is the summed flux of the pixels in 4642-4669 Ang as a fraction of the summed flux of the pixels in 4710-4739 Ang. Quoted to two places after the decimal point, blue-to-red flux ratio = 1.11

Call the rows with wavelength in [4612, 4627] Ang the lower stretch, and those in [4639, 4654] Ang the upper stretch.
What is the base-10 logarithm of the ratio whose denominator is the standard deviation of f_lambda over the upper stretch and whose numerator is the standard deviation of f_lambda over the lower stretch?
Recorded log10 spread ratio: 0.18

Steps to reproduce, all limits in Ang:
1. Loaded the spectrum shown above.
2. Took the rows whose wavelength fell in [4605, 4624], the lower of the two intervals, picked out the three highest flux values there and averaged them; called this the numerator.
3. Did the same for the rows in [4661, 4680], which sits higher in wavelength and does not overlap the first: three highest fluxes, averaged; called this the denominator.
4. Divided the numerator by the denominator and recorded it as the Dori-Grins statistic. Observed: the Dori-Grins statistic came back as 1.02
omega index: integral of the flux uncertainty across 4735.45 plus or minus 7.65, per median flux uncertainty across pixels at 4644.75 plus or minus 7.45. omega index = 14.9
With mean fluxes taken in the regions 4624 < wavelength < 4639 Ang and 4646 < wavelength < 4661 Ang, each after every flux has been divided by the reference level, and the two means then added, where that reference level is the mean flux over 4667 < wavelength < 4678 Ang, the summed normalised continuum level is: 2.20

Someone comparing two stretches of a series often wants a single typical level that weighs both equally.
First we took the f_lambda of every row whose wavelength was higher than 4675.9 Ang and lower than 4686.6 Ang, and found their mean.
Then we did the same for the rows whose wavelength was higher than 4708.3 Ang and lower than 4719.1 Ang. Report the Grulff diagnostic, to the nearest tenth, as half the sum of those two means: 76.3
